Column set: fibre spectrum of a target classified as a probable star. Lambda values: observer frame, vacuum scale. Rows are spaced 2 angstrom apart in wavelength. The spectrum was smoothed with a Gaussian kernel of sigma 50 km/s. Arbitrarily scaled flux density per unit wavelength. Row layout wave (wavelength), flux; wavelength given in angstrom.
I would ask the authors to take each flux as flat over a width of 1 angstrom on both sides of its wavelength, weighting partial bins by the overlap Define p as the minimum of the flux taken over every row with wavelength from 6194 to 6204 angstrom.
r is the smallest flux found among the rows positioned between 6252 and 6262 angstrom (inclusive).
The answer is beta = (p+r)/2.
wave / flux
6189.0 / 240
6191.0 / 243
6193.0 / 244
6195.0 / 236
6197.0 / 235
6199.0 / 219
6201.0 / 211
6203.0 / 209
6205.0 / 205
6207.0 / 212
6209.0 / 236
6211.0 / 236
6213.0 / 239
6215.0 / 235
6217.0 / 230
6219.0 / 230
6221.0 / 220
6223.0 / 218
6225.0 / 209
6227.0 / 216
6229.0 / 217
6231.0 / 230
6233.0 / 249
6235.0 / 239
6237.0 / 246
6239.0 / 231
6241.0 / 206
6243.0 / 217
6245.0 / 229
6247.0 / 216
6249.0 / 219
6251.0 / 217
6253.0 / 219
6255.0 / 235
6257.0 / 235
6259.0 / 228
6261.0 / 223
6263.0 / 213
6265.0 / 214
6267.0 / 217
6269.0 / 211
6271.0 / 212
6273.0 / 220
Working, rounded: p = 209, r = 219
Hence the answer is 214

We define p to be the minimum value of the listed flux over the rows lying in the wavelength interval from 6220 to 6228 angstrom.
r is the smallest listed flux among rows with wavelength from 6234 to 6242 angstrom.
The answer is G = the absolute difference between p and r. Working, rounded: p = 209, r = 206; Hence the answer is 3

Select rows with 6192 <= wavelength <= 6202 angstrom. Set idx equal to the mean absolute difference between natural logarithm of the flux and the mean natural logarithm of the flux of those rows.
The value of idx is 0.049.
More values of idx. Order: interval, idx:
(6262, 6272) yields 0.008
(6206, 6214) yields 0.042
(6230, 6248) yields 0.048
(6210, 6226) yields 0.038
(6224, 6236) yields 0.056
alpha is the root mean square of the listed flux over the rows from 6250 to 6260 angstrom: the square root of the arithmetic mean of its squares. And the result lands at 227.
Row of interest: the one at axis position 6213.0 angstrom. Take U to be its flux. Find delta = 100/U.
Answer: 0.418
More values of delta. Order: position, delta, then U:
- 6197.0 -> 0.426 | 235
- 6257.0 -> 0.426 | 235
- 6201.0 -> 0.474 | 211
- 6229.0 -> 0.461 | 217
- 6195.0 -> 0.424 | 236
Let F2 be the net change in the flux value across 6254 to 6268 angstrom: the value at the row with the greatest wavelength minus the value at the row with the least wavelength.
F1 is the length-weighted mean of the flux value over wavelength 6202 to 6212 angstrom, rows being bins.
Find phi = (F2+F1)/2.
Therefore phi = 101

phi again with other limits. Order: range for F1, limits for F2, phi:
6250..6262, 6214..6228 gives 104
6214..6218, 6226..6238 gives 131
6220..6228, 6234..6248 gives 96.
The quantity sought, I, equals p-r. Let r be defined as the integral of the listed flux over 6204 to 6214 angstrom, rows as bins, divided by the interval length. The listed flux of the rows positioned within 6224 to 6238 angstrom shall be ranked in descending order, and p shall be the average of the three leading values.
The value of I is 19.1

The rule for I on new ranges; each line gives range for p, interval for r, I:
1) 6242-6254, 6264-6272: 8.8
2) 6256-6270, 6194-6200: -1.3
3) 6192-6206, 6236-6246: 12.5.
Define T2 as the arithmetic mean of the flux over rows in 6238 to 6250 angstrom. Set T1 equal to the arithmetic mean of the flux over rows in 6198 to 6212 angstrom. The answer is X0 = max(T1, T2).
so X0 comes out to 220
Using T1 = 218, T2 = 220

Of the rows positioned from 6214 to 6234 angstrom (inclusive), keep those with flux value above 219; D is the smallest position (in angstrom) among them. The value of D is 6215.0 angstrom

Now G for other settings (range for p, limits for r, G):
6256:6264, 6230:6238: 17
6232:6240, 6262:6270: 20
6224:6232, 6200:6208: 4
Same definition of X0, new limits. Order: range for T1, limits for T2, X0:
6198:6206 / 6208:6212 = 236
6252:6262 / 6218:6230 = 228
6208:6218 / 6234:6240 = 239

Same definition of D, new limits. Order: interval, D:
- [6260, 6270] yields 6261.0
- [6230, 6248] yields 6231.0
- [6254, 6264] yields 6255.0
